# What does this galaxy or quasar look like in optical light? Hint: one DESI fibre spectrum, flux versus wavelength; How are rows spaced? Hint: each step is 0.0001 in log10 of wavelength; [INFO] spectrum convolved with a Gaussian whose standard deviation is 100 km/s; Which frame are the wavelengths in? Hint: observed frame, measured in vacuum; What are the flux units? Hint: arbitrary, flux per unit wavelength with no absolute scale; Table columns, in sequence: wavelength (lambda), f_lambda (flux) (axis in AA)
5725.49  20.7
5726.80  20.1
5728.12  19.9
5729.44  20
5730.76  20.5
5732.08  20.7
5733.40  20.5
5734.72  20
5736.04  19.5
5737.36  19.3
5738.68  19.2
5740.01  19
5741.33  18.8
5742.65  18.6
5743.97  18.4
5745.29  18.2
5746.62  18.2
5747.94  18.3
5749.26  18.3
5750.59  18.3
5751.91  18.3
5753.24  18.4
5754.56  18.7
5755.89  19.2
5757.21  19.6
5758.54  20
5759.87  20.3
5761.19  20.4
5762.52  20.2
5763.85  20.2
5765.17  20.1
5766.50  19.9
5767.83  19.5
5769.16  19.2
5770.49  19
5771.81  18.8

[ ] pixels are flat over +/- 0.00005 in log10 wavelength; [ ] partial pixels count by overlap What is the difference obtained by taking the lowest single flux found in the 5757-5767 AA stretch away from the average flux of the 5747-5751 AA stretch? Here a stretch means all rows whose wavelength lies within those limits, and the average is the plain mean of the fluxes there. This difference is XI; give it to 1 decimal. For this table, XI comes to -1.3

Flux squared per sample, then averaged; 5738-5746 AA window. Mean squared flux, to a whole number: 350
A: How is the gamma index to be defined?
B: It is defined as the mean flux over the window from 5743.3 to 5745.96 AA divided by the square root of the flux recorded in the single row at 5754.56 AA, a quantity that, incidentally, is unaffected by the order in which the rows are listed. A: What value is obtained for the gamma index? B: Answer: 4.2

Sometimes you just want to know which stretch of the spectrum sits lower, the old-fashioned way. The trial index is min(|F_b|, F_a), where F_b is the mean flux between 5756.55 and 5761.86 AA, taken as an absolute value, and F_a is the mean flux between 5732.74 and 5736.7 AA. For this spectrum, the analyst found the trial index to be 20.0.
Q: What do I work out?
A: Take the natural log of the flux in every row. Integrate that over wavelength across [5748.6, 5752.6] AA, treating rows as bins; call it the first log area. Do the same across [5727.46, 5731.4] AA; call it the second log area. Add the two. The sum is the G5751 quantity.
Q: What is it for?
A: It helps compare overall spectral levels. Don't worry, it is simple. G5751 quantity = 23.4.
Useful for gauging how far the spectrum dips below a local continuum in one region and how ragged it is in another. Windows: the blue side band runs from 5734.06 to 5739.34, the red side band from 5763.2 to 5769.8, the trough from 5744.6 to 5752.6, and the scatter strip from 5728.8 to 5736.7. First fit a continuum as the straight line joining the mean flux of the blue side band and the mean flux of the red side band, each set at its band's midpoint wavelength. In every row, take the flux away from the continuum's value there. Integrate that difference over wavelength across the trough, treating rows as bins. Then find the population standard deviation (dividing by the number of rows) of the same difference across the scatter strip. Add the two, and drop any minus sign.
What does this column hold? 11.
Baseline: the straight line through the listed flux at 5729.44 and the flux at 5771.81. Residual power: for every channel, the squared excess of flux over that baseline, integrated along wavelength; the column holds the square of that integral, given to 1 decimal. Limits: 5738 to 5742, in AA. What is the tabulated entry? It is 4.1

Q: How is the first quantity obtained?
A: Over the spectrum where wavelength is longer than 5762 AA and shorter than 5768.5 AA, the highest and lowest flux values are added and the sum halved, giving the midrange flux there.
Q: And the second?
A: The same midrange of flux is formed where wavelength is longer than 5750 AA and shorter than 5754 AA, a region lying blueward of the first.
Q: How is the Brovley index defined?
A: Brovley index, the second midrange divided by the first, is 0.92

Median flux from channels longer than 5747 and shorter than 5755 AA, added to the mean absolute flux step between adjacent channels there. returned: 18.38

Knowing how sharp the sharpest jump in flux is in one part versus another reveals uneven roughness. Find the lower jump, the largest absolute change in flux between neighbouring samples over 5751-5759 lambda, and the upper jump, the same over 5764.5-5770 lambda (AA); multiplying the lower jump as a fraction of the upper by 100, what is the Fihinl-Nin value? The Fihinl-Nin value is 125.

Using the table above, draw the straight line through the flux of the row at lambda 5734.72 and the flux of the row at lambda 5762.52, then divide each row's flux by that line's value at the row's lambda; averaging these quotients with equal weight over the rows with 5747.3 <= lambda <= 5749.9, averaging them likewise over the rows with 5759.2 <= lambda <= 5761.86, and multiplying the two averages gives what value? 0.92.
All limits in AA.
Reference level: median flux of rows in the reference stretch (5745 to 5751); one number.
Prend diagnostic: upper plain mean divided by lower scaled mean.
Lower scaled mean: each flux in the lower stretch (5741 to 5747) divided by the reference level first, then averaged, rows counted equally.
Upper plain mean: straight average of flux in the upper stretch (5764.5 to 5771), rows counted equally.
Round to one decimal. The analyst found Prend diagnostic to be 19.4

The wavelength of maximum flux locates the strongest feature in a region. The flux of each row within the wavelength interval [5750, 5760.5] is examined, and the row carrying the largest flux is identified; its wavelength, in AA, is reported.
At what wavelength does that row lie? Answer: 5759.87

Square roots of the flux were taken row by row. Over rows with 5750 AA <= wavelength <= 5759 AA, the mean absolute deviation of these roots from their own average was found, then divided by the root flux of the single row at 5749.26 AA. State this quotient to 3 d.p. 0.015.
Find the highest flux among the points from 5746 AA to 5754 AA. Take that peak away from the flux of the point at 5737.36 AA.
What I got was 0.9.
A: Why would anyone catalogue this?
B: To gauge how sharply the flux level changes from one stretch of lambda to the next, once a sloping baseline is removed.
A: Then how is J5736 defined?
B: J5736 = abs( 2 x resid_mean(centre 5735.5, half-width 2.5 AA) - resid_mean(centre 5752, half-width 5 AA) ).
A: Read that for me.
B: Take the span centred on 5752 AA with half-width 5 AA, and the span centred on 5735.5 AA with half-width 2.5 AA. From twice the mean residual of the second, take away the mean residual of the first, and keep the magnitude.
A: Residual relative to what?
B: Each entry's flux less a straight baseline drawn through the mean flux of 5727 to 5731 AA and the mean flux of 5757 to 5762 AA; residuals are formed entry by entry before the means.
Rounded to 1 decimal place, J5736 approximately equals 1.0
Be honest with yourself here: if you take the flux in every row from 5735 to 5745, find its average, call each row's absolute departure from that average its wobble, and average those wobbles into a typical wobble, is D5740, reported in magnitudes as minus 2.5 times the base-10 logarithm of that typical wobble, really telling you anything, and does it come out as 1.2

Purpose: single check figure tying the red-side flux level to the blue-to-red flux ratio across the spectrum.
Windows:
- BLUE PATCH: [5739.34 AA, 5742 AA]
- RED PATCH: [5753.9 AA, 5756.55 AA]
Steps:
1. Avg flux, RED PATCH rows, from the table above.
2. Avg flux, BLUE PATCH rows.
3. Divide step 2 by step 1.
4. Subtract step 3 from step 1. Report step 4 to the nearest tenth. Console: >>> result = 18.0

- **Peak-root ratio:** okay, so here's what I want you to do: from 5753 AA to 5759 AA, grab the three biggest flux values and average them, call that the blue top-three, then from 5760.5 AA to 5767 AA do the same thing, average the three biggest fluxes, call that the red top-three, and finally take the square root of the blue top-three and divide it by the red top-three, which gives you 0.218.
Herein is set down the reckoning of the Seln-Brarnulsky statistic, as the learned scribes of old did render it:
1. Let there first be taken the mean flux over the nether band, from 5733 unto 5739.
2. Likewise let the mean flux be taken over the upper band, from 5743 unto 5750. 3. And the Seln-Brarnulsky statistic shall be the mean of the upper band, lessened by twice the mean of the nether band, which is -21.1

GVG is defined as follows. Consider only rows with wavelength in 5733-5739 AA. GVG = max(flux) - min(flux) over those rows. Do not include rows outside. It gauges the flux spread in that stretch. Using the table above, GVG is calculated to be 1.3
